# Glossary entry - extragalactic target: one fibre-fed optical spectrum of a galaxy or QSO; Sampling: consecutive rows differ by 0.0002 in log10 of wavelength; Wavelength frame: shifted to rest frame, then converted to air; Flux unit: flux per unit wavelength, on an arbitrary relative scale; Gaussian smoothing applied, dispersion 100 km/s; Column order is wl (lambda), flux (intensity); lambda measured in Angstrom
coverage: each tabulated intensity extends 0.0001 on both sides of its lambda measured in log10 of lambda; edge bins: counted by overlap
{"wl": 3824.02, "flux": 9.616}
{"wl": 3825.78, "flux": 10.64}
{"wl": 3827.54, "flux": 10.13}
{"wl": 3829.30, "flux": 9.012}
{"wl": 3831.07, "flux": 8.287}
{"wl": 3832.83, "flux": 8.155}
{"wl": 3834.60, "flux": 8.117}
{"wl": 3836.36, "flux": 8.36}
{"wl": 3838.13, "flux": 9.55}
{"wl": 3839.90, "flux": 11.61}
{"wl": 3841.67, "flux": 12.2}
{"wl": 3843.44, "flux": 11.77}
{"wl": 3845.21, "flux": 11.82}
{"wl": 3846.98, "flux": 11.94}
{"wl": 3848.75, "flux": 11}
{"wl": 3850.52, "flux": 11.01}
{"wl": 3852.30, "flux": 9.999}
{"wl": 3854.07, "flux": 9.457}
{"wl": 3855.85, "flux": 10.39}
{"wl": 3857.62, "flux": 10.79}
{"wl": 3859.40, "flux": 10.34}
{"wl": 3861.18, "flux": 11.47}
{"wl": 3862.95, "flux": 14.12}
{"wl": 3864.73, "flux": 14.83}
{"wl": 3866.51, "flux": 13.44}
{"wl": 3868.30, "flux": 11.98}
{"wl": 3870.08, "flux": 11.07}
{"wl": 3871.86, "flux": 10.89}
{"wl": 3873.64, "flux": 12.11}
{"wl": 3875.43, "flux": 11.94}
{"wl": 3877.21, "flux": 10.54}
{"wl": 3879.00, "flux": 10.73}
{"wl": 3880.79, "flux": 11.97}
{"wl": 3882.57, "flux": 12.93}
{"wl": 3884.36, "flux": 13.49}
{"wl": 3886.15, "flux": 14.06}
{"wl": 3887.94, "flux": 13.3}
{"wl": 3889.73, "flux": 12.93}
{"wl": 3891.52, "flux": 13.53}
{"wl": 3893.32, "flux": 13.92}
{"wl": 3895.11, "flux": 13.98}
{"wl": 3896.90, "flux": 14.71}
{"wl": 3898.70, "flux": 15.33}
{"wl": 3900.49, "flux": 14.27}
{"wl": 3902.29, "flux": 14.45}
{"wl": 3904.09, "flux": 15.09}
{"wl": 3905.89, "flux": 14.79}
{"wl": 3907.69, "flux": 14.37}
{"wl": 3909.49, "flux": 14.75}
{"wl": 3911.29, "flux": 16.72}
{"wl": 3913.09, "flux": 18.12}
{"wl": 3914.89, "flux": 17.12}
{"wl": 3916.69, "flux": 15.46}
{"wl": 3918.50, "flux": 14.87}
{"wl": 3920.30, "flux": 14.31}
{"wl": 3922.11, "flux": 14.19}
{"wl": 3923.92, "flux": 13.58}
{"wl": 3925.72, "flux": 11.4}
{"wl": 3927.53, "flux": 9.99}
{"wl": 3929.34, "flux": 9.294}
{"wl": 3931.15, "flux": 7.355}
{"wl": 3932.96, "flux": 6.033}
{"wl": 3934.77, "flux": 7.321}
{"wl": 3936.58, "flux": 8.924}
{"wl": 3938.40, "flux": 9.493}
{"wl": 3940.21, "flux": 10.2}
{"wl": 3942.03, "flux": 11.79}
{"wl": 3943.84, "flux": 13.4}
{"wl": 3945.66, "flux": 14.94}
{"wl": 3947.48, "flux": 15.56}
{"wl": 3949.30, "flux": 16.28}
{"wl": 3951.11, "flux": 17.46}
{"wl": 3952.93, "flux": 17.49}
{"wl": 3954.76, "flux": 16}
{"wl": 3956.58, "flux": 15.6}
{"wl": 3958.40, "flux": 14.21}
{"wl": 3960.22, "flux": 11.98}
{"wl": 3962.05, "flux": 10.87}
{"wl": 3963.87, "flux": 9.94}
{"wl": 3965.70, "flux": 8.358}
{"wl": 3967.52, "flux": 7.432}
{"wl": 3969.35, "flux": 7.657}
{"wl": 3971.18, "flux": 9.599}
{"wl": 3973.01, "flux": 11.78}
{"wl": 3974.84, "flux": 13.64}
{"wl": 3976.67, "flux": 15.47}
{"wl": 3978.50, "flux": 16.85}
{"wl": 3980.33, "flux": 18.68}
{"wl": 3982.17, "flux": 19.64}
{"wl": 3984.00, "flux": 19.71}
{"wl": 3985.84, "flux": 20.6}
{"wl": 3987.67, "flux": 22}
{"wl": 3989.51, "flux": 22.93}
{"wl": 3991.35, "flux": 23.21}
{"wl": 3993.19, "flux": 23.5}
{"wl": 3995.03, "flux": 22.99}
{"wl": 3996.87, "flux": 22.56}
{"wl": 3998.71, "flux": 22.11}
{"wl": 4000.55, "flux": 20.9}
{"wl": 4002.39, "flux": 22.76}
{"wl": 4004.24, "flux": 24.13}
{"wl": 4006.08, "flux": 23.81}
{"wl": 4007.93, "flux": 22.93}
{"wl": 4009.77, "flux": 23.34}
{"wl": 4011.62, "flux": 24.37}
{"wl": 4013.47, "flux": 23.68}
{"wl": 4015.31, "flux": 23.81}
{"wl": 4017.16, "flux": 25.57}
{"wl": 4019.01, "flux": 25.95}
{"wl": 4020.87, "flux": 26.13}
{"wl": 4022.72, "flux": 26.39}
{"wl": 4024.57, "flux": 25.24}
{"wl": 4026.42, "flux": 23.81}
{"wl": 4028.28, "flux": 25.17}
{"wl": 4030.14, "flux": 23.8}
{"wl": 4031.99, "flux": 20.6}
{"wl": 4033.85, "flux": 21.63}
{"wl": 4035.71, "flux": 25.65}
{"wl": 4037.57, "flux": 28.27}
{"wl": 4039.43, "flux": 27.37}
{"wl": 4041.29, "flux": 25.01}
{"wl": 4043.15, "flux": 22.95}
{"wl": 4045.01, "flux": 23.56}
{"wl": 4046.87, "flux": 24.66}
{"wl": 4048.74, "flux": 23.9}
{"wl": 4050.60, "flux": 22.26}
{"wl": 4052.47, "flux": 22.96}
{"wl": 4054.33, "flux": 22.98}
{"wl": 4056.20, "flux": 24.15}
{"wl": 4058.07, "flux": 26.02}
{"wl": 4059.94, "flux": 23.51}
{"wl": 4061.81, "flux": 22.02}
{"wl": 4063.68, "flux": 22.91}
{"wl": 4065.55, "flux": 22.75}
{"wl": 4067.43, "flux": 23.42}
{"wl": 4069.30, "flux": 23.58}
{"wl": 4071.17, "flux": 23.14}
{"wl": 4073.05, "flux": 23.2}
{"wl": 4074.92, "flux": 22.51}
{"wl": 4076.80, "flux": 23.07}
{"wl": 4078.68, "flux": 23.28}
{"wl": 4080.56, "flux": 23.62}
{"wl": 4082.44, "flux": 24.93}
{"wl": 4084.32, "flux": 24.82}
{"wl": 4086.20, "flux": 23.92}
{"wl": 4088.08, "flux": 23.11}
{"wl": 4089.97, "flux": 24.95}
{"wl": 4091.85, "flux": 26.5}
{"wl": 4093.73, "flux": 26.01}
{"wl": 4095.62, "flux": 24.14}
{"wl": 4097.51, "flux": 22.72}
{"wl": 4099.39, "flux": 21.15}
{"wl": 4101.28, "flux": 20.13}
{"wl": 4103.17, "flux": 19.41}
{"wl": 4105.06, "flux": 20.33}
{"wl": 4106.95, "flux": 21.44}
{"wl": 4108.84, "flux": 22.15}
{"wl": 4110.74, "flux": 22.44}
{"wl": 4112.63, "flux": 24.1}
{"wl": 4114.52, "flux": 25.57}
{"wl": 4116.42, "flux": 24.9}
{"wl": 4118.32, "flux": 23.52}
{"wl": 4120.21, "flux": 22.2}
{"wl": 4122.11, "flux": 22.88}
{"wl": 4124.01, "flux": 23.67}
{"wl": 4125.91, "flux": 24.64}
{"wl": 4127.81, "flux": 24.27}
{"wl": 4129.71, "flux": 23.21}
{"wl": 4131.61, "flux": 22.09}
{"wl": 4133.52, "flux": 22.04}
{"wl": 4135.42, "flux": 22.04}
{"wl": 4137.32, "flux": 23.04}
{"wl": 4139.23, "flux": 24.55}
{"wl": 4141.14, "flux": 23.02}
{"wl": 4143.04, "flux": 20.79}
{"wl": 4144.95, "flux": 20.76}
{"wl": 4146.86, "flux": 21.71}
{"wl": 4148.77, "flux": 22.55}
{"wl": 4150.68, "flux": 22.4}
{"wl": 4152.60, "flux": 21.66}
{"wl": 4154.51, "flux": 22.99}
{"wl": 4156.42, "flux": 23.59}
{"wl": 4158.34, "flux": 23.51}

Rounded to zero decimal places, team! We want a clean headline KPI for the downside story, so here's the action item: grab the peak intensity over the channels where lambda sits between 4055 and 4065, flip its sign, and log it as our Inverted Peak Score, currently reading -26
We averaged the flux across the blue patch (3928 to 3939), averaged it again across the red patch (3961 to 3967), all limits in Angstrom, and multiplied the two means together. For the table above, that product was 78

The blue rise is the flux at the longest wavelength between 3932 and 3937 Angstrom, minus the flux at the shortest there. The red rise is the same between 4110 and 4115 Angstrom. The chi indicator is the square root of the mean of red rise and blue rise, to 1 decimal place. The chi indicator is 1.7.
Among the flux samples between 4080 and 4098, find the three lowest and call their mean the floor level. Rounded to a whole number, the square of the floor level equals 536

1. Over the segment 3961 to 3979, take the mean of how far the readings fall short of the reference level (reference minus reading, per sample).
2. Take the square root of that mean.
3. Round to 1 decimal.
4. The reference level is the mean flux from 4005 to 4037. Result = 3.6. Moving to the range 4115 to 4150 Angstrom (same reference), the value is 1.2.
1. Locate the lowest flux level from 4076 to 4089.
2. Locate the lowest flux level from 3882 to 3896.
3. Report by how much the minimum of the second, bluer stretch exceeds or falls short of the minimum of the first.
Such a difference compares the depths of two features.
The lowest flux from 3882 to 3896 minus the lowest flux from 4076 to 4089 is -10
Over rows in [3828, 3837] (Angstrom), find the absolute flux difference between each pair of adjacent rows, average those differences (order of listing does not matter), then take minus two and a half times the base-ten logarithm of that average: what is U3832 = 1.4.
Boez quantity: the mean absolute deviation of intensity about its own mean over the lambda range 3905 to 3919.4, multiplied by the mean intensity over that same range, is 18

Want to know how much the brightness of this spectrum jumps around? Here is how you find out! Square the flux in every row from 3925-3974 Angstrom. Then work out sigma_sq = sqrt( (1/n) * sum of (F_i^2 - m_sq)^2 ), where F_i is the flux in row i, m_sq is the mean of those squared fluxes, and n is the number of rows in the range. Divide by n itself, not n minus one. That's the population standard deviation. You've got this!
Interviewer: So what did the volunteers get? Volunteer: 81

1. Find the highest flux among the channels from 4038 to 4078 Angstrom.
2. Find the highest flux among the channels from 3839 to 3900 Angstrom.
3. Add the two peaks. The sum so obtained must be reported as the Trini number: 42.7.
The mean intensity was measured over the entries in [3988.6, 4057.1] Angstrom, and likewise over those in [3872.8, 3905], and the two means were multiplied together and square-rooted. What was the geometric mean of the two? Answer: 17.8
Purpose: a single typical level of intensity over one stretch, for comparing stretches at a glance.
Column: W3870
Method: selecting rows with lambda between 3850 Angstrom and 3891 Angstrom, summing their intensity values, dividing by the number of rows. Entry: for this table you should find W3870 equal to 11.9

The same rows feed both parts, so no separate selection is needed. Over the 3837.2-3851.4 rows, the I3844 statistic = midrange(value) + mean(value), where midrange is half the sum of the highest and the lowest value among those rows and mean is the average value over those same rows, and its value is 22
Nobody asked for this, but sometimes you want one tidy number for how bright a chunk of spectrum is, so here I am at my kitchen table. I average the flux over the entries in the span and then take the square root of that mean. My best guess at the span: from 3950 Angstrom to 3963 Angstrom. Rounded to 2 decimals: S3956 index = 3.85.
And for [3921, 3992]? 3.69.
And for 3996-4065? 4.90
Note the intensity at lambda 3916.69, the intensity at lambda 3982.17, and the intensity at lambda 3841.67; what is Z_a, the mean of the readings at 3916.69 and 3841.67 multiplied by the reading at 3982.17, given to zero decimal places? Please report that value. 272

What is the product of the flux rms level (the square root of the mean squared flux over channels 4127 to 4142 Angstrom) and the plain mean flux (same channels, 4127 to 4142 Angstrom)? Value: 531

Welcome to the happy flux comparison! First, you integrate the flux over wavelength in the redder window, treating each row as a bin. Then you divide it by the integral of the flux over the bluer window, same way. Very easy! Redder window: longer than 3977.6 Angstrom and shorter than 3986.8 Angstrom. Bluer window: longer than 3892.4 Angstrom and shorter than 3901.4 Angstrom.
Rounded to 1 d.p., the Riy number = 1.4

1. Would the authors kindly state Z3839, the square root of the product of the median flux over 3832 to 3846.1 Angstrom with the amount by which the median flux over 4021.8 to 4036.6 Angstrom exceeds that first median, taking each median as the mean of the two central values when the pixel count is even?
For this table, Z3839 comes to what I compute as 12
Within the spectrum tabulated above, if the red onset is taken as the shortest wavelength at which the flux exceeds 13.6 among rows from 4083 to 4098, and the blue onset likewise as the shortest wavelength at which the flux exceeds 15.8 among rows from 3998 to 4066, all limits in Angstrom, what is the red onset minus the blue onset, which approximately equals 85.6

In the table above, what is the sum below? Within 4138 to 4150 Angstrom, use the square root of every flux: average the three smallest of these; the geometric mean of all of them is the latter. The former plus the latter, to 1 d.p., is 9.3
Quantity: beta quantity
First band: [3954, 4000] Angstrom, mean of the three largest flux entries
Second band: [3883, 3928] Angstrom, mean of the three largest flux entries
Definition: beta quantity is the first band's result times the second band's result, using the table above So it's 402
